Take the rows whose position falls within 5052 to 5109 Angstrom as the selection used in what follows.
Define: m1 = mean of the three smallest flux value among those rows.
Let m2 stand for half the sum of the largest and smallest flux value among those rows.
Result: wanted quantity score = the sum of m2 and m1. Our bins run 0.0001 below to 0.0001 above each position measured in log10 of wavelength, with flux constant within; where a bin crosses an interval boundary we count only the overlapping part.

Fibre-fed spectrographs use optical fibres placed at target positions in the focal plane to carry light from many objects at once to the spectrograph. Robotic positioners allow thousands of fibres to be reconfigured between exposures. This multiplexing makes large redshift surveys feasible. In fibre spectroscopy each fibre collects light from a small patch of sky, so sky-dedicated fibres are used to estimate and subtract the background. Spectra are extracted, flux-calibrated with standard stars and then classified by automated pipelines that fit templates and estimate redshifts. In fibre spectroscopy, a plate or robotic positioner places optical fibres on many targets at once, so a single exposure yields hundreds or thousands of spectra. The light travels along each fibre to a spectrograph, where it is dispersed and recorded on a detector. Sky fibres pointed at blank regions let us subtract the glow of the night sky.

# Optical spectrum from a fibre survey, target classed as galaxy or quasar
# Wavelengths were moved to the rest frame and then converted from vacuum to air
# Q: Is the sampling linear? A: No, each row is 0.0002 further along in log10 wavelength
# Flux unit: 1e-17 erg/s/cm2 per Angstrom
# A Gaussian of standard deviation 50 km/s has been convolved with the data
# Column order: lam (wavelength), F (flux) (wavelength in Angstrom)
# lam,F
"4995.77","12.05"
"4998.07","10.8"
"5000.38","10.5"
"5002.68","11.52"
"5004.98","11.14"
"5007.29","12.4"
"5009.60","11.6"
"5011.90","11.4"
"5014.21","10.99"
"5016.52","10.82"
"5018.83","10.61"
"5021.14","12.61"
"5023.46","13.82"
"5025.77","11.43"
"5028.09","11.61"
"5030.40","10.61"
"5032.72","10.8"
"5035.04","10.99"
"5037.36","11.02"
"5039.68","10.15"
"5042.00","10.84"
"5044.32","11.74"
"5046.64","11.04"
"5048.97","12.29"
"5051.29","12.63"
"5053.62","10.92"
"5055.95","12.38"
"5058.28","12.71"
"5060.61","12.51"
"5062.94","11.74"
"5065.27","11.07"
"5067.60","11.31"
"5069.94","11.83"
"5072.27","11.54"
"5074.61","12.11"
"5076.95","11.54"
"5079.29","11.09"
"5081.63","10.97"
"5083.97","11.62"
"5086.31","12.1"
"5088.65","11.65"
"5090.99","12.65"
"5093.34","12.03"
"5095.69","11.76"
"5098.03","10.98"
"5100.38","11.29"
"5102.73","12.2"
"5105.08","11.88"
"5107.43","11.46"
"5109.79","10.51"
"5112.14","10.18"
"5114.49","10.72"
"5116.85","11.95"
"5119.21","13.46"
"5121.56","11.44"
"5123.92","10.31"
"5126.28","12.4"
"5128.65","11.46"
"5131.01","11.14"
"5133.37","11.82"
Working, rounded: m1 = 11.0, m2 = 11.8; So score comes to 22.8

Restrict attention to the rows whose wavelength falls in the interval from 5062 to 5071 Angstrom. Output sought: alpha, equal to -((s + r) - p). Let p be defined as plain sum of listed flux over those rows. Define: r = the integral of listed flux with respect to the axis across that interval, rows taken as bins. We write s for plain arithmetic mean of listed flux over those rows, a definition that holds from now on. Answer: -69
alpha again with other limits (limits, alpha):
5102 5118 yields -112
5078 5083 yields -44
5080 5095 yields -118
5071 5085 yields -103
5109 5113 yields -31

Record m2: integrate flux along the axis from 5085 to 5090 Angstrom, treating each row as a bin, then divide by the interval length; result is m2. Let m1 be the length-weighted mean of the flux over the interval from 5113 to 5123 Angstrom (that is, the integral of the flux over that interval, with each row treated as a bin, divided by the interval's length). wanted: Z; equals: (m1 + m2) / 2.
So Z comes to 11.9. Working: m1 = 11.8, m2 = 11.9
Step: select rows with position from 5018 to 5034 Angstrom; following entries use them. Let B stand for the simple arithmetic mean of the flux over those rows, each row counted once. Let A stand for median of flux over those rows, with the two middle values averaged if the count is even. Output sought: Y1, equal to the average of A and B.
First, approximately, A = 11.4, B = 11.6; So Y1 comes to 11.5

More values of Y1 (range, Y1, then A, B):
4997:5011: 11.3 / 11.3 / 11.3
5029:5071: 11.3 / 11.2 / 11.5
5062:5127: 11.6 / 11.6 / 11.6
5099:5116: 11.2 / 11.3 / 11.2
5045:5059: 12.2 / 12.3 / 12.0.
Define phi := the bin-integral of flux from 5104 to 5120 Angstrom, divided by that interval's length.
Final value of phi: 11.4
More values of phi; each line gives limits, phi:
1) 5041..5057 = 11.7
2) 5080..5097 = 11.8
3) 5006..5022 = 11.5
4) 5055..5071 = 11.9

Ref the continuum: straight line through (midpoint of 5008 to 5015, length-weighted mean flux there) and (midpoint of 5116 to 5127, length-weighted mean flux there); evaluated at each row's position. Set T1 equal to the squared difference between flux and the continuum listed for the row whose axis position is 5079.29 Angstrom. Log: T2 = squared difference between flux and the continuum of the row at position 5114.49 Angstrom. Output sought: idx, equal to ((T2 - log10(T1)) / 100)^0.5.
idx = 0.13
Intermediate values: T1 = 0.39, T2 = 1.31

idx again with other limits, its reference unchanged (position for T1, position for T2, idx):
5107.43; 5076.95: 0.09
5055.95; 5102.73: 0.06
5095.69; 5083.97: 0.18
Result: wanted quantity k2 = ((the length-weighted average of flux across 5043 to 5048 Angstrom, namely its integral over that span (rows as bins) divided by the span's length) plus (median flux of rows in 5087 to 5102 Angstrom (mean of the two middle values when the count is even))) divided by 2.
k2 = 11.6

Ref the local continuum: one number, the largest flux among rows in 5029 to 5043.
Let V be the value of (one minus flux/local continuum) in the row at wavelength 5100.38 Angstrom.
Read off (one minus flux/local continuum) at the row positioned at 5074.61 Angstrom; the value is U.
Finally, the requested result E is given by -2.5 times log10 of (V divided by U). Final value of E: 1.5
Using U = -0.099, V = -0.025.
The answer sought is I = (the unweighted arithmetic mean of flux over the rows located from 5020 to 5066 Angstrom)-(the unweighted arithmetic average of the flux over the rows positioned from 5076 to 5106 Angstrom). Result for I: -0.03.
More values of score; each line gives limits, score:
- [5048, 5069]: 22.9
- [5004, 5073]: 22.4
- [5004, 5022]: 22.4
